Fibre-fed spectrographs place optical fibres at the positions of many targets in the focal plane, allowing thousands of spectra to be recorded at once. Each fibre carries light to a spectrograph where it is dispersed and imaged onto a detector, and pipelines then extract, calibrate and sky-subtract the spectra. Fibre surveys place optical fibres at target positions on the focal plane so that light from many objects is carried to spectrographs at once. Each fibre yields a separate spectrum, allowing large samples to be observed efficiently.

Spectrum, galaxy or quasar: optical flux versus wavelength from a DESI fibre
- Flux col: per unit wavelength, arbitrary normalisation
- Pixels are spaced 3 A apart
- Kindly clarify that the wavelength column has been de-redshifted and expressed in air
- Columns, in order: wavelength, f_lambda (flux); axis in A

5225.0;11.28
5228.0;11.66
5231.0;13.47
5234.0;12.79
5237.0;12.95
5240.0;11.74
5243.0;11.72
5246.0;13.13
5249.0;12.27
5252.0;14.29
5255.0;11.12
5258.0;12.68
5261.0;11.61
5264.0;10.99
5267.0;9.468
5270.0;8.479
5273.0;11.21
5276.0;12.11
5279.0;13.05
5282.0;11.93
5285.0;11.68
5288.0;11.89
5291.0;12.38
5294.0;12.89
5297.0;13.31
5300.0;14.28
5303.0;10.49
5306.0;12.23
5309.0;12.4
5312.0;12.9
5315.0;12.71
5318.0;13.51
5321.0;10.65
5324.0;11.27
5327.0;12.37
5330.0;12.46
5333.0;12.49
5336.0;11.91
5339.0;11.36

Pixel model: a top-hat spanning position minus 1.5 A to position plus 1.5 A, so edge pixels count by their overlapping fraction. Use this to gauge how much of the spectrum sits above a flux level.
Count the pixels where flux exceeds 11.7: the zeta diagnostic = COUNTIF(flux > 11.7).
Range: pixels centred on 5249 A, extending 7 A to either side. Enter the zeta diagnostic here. 4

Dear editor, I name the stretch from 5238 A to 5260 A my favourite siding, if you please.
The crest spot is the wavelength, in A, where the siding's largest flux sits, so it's 5252.0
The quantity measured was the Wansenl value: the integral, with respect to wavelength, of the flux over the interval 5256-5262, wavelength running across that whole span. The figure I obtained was 73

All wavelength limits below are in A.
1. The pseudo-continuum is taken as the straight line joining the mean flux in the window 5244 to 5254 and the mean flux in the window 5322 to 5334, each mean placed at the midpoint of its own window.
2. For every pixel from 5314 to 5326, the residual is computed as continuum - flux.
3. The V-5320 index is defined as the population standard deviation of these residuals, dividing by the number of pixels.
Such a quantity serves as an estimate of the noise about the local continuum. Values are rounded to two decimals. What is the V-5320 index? 1.10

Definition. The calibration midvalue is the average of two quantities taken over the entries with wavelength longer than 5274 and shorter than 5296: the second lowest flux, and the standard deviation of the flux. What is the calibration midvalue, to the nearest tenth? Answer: 6.2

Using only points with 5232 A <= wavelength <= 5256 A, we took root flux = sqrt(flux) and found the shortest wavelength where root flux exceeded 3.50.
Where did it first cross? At 5234.0 A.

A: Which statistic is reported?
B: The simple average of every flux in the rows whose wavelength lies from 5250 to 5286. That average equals 11.6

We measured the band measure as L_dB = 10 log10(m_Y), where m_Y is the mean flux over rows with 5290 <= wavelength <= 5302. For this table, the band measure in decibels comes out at 11.2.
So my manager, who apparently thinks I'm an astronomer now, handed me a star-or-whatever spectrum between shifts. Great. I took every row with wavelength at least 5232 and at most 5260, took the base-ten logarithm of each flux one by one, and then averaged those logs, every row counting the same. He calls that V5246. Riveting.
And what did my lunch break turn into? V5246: 1.097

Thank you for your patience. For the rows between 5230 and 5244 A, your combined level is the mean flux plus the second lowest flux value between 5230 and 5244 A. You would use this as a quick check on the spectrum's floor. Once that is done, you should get 24.3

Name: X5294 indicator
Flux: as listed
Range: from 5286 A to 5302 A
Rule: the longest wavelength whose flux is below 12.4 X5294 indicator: 5291.0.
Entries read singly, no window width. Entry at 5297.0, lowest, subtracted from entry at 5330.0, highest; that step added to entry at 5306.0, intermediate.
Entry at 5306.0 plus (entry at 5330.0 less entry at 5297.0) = 11.4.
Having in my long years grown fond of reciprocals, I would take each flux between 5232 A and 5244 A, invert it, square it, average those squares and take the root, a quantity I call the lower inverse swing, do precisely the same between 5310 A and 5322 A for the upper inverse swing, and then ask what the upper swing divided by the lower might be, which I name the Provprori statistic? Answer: 1.00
